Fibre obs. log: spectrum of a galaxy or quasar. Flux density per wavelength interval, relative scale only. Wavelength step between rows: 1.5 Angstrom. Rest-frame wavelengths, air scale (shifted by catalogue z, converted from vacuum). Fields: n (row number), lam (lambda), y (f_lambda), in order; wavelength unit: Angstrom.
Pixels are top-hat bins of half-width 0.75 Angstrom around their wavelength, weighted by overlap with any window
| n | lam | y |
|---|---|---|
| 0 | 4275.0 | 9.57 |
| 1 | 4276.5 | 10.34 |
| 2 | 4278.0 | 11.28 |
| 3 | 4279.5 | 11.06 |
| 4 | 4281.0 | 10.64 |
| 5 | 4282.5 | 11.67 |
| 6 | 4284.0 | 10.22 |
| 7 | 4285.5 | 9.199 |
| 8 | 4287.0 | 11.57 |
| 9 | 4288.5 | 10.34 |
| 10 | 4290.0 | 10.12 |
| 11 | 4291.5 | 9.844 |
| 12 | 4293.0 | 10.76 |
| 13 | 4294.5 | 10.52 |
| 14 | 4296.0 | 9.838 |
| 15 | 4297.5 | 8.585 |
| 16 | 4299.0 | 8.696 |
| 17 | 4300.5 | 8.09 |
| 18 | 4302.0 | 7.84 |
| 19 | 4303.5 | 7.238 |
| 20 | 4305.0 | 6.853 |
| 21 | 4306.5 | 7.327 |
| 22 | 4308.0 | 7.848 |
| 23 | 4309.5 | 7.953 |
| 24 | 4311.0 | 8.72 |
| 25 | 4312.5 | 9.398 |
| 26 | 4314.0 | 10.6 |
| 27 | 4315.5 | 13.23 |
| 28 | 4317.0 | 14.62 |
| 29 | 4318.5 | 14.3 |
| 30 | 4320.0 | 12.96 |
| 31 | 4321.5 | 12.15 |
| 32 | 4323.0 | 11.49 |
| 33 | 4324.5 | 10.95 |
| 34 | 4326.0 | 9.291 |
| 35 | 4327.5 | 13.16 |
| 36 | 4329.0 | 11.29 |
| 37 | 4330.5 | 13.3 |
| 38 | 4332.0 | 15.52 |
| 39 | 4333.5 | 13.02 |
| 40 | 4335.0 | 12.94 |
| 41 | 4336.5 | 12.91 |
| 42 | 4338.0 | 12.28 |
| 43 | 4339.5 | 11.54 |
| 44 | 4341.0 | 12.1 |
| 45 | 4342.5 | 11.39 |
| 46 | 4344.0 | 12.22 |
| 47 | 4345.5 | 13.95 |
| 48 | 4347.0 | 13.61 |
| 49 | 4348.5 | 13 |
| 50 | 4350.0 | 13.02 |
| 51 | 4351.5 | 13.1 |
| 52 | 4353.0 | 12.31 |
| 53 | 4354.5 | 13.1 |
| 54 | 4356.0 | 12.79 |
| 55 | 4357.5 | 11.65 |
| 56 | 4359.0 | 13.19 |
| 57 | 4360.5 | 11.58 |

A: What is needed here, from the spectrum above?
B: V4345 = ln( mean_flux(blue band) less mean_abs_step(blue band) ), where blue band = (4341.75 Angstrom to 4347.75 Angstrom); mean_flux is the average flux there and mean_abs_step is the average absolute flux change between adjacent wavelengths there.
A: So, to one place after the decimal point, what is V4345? 2.5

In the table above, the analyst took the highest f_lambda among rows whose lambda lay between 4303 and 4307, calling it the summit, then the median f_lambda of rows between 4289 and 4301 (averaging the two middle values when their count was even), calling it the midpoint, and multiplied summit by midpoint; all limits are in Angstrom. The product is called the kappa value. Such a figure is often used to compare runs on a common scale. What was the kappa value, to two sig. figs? 72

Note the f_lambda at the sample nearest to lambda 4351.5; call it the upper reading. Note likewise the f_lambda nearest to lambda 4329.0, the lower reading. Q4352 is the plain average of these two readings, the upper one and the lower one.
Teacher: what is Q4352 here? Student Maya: 12.2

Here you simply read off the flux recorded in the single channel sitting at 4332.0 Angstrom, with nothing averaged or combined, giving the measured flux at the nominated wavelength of 15.52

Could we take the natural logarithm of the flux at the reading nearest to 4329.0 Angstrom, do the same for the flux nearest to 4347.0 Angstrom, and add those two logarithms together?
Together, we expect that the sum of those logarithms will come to 5.03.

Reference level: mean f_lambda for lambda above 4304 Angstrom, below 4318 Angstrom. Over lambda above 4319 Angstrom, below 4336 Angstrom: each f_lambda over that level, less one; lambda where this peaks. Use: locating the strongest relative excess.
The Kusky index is 4332.0 Angstrom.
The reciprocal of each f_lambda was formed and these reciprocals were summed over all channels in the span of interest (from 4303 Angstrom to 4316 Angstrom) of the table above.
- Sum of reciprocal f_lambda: 1.06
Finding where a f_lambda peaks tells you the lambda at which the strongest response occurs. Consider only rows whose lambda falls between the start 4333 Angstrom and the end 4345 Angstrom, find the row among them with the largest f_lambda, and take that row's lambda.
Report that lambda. 4333.5 Angstrom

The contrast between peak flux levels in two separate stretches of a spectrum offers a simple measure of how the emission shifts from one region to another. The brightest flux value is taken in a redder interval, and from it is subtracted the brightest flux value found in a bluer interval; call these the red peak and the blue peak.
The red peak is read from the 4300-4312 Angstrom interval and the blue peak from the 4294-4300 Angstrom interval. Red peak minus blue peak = -1.8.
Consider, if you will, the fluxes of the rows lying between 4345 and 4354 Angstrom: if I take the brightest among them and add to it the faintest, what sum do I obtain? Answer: 26.3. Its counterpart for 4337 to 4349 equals 25.3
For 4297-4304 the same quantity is 15.9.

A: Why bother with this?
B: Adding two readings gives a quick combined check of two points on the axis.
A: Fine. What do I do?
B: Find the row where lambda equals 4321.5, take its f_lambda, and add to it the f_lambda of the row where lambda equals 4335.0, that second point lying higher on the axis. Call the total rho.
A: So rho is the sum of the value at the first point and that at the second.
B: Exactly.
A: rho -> 25.1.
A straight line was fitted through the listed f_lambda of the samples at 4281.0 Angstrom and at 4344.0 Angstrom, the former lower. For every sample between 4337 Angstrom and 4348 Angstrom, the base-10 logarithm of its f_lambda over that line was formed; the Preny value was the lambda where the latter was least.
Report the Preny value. 4342.5 Angstrom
